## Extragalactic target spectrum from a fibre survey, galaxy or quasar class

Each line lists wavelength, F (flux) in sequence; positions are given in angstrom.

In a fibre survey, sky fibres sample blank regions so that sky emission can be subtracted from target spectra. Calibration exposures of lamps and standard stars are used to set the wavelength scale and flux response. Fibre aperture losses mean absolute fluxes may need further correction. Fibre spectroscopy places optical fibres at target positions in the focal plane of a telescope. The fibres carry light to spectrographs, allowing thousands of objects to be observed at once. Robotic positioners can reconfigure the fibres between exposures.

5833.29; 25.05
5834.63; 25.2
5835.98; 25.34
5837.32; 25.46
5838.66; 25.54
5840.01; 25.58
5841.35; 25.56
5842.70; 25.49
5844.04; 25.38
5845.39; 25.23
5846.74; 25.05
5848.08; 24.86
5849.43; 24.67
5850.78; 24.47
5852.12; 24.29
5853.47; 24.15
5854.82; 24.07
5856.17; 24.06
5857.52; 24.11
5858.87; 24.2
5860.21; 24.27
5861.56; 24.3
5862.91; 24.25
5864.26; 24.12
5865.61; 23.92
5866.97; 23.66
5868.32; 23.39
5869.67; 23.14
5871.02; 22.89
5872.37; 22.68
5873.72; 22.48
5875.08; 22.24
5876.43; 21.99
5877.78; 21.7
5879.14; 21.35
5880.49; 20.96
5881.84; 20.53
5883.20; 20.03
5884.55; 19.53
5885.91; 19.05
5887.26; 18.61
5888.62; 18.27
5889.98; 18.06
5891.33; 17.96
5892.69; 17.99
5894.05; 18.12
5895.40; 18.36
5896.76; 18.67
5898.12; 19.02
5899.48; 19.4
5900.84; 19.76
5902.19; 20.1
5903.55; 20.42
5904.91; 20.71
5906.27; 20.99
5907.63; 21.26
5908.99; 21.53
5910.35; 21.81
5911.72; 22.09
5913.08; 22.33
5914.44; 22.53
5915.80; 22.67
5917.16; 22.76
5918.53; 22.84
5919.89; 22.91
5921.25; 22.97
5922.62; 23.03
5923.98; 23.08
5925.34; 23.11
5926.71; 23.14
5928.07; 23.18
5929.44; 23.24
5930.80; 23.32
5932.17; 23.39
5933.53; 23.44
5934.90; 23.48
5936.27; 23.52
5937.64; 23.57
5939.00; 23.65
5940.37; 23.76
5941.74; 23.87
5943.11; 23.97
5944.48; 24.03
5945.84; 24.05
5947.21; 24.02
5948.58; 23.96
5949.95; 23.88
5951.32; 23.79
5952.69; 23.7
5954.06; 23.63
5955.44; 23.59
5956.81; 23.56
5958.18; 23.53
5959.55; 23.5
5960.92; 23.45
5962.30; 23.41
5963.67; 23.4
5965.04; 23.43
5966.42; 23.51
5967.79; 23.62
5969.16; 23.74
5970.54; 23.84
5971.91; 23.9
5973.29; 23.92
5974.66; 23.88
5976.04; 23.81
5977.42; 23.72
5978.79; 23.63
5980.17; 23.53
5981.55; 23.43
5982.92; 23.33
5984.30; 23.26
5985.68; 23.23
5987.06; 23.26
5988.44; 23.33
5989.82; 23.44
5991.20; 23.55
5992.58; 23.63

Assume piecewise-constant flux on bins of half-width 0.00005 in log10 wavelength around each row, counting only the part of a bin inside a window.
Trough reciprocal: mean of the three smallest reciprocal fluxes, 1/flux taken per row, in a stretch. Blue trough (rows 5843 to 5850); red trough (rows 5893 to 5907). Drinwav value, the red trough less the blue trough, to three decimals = 0.009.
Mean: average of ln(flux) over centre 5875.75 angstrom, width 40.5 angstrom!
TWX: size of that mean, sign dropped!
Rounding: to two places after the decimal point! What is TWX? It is 3.06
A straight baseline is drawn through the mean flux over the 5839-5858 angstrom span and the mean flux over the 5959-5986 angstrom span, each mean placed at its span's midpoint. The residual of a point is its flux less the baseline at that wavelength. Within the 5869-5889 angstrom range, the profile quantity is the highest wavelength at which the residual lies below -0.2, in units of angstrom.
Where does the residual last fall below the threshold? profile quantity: 5888.62 angstrom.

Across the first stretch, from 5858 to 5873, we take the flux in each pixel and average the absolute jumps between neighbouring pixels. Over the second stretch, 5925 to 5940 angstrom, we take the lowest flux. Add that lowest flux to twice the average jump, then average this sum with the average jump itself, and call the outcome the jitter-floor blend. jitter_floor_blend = 11.8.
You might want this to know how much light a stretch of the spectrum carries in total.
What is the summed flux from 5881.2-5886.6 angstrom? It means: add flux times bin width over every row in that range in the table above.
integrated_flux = 107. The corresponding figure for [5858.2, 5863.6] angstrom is 131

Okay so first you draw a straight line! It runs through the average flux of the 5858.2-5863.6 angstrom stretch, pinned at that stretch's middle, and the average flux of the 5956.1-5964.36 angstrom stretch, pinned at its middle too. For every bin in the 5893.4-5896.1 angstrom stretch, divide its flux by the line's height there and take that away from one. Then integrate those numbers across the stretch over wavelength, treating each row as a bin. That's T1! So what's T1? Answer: 0.65 angstrom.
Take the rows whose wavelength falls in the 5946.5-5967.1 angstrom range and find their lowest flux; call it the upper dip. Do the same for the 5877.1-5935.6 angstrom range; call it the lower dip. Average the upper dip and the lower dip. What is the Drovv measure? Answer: 20.7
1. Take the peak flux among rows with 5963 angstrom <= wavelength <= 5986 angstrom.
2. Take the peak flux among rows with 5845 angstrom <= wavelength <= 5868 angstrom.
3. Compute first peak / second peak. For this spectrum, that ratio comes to 0.95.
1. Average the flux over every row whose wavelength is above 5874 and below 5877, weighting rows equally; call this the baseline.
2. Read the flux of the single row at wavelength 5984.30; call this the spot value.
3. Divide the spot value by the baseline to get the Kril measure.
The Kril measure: 1.05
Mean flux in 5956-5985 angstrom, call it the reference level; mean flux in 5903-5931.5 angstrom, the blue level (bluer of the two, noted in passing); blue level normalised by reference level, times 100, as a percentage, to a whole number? 95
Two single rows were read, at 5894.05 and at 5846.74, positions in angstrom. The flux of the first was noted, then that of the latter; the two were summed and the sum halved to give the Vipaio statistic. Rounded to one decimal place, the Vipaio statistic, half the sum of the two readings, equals 21.6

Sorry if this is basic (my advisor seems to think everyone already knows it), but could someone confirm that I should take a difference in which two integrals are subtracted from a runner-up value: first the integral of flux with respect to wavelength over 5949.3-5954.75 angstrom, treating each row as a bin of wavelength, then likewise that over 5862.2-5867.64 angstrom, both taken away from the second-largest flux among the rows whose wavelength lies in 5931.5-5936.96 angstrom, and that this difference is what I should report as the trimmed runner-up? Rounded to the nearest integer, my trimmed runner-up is -236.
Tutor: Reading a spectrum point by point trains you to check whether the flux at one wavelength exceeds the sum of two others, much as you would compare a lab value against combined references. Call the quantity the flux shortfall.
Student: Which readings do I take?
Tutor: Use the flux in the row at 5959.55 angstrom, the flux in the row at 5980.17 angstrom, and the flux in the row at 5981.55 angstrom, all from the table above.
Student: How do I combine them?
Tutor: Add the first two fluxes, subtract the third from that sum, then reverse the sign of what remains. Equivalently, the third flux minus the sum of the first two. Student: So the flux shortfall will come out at -24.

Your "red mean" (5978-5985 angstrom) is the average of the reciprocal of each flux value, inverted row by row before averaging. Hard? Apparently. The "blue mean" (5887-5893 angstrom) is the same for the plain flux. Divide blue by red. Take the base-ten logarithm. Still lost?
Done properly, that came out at 2.63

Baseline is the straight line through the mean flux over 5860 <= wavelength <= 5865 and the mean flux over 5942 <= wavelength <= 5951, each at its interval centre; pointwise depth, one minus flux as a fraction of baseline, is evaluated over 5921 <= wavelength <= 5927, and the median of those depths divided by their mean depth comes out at 0.99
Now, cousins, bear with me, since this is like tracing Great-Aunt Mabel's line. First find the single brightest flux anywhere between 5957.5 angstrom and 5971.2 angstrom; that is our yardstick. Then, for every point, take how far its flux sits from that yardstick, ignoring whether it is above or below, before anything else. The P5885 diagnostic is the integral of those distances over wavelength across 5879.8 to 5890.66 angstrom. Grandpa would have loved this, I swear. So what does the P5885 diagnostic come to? 48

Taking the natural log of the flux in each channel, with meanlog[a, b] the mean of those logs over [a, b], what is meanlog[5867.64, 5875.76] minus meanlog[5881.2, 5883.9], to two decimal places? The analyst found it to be 0.12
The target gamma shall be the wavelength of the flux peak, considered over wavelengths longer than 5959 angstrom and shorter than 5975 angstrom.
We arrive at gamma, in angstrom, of 5973.29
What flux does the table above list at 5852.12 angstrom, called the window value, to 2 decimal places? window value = 24.29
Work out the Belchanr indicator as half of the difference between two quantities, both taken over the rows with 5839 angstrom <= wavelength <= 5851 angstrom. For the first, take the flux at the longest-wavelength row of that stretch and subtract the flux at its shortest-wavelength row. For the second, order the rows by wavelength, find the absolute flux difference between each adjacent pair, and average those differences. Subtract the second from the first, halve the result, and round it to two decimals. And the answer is -0.62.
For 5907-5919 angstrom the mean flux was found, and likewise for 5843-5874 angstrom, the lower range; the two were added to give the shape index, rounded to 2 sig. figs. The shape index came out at 46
